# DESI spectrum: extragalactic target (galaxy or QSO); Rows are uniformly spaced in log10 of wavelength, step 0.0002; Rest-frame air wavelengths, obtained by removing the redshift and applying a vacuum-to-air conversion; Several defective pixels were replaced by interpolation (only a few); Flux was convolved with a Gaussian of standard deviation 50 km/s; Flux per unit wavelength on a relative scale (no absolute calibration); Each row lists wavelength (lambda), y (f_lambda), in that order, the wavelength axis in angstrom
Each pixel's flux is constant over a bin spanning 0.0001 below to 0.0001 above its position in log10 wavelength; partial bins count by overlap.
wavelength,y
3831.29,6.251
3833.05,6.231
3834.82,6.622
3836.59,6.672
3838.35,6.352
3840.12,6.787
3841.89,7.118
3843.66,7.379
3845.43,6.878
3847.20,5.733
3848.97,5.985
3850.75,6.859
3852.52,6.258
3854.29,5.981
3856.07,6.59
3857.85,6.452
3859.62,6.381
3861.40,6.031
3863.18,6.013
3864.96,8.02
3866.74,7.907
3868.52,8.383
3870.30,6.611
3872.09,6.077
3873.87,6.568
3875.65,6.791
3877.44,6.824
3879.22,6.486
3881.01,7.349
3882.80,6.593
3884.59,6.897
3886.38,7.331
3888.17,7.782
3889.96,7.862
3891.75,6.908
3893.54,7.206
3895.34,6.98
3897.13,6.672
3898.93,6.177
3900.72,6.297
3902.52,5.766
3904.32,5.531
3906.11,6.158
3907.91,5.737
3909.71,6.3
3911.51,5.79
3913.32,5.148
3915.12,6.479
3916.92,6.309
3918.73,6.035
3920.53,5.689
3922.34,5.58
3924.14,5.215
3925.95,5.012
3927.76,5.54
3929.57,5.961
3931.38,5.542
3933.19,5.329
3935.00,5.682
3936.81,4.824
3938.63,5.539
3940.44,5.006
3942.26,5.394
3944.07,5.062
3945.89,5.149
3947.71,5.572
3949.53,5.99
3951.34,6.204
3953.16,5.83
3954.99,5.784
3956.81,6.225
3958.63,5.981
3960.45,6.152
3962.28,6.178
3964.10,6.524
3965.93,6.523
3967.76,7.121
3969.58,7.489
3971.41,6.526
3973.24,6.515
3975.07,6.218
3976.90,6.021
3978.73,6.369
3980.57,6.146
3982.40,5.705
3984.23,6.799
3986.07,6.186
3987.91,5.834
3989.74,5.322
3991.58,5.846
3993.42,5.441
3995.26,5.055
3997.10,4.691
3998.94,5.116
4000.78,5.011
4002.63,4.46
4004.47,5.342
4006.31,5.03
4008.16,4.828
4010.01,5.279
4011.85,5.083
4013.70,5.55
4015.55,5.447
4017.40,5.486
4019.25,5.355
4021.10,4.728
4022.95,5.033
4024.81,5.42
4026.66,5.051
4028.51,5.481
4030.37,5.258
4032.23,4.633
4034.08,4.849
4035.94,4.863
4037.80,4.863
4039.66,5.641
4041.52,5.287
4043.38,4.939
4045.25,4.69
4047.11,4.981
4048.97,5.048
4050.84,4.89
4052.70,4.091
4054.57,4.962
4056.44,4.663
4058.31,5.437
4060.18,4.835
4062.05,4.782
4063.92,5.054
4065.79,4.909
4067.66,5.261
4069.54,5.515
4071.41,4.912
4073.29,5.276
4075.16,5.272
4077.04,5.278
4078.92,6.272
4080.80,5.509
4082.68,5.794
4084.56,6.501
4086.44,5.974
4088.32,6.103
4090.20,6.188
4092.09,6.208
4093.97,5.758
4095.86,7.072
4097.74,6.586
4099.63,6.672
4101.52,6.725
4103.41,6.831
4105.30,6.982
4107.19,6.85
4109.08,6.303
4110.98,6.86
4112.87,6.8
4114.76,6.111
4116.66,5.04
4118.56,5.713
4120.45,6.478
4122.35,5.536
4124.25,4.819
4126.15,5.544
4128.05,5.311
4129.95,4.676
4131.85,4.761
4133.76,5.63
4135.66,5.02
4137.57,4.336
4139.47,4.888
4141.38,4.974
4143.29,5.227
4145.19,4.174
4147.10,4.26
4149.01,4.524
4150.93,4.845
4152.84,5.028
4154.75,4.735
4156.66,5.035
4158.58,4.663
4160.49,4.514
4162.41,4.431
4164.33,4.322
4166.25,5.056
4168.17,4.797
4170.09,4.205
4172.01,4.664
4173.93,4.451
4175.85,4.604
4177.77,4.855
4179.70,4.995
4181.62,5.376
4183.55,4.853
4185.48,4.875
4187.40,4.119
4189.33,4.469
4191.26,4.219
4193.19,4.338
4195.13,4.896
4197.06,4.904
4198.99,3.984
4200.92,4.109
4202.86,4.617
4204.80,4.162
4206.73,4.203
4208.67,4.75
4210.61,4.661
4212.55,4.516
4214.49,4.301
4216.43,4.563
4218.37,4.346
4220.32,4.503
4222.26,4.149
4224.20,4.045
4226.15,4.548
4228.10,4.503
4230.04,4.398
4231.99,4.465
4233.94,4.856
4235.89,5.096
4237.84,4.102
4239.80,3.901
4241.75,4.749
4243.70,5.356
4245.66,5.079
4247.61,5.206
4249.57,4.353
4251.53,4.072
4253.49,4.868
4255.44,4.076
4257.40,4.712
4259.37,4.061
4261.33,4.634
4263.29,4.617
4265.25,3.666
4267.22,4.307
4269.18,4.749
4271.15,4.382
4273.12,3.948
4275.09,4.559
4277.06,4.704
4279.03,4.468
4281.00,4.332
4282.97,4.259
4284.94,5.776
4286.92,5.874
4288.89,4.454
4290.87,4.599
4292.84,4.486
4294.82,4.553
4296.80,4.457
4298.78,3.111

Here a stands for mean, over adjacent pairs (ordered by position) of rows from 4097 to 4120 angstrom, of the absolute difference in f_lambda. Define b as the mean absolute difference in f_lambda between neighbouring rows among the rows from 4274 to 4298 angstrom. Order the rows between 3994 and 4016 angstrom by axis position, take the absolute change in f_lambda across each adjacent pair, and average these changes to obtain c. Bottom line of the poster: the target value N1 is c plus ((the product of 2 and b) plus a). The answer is 1.48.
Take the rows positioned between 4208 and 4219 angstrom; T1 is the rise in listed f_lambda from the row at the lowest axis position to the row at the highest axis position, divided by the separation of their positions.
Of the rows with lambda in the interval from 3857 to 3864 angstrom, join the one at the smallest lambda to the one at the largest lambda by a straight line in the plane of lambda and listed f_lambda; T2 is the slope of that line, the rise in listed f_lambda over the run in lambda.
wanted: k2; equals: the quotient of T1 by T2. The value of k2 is 0.5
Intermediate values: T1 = -0.04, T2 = -0.08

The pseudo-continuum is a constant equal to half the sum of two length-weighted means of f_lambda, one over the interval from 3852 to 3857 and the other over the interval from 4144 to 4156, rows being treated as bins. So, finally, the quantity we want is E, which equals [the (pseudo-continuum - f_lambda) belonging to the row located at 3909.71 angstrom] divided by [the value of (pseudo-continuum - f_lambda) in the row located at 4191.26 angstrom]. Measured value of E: -0.7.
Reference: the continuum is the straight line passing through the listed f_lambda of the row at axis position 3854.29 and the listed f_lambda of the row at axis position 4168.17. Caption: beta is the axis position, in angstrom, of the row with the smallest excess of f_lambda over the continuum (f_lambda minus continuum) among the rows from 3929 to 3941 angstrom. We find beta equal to 3936.81 angstrom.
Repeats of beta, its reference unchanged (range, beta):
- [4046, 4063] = 4052.70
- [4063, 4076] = 4065.79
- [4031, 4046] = 4032.23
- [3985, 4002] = 3997.10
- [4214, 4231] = 4224.20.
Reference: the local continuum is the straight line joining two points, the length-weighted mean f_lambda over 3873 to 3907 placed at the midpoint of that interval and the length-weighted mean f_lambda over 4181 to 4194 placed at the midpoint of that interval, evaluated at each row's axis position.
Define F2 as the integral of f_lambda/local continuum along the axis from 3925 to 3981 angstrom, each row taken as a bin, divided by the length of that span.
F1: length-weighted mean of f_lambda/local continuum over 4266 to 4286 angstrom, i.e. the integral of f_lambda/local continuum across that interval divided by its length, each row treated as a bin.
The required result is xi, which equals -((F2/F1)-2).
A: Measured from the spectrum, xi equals 1.18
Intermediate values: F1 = 1.15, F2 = 0.94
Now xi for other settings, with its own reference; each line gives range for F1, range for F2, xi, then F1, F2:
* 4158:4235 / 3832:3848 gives 1.07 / 1.00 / 0.93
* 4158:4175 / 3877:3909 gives 0.97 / 0.96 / 0.99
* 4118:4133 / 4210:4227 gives 1.05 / 1.06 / 1.01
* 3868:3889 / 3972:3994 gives 1.02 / 1.02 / 1.00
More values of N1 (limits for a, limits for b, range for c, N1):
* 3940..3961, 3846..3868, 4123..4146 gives 1.78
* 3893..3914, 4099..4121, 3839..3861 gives 1.76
